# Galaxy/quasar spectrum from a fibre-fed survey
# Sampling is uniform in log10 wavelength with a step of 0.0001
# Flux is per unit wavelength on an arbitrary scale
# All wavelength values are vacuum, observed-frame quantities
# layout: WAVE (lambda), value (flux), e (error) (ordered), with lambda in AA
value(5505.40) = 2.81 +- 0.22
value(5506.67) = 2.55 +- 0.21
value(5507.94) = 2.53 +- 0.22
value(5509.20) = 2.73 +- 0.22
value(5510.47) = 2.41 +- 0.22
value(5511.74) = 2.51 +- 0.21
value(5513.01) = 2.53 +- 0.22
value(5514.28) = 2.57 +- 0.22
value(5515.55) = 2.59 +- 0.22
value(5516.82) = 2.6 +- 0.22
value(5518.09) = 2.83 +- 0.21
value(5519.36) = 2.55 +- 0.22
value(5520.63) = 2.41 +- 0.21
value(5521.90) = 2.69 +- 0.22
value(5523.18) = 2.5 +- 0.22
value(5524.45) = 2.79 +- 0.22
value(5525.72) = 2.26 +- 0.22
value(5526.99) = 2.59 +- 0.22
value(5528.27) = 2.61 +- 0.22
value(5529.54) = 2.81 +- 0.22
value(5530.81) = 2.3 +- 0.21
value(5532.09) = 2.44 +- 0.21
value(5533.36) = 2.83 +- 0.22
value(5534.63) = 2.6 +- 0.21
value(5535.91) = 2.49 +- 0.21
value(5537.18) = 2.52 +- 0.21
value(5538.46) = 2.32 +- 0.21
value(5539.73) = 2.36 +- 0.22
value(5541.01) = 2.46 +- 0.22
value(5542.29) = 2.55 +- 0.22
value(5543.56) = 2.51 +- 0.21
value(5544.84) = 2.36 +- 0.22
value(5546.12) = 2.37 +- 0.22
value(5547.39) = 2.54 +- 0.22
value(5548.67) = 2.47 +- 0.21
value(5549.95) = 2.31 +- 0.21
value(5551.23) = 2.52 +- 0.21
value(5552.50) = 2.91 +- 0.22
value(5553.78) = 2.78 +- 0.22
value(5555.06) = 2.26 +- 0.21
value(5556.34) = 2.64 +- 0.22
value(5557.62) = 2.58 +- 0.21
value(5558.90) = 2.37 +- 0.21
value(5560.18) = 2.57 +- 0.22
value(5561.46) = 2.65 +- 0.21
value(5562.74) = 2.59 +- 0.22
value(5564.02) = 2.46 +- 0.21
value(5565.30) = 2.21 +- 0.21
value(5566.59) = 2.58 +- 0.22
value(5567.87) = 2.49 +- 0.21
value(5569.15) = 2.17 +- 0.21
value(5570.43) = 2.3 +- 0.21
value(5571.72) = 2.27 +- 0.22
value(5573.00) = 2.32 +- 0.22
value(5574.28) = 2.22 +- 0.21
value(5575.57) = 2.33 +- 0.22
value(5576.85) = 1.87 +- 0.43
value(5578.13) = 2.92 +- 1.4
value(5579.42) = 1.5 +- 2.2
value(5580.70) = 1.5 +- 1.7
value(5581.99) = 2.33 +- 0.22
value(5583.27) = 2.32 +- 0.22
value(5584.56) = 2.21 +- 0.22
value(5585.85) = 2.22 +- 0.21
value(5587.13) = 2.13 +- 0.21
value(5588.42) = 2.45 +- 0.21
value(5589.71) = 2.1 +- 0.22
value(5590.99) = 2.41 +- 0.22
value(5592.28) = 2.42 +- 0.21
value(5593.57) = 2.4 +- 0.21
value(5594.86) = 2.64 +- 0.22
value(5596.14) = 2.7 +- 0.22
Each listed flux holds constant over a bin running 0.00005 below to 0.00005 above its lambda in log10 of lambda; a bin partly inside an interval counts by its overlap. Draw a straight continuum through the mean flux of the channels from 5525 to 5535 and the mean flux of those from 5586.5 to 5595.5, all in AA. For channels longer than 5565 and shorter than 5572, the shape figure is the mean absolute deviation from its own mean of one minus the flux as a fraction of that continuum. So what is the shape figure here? 0.053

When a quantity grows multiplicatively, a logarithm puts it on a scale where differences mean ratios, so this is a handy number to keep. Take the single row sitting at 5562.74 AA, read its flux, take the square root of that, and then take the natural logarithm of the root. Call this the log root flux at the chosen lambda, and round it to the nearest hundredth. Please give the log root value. 0.48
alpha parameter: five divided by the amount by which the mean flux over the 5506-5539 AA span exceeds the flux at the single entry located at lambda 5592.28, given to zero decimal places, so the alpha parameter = 36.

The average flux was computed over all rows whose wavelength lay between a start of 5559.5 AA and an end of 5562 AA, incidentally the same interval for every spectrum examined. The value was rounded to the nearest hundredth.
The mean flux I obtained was 2.61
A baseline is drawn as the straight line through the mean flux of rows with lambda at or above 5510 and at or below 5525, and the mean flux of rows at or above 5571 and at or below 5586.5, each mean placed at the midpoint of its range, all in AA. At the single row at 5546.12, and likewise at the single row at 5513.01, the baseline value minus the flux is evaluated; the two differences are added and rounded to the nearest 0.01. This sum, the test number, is 0.10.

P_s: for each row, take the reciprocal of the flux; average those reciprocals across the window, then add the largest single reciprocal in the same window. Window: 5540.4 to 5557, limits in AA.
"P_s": 0.842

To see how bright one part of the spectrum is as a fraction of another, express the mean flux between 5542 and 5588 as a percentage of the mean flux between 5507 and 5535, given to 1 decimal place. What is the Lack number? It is 92.0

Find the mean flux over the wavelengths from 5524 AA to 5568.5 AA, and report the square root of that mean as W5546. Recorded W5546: 1.59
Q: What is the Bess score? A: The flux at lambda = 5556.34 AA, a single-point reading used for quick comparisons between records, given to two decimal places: 2.64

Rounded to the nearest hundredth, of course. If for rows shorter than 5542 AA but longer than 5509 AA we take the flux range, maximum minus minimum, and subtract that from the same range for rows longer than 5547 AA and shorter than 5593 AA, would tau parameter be 0.85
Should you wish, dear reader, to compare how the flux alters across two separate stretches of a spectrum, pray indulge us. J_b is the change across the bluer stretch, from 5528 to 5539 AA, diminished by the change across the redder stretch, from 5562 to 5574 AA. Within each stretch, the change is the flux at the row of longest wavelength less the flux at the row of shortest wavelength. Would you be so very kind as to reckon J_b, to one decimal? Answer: 0.0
